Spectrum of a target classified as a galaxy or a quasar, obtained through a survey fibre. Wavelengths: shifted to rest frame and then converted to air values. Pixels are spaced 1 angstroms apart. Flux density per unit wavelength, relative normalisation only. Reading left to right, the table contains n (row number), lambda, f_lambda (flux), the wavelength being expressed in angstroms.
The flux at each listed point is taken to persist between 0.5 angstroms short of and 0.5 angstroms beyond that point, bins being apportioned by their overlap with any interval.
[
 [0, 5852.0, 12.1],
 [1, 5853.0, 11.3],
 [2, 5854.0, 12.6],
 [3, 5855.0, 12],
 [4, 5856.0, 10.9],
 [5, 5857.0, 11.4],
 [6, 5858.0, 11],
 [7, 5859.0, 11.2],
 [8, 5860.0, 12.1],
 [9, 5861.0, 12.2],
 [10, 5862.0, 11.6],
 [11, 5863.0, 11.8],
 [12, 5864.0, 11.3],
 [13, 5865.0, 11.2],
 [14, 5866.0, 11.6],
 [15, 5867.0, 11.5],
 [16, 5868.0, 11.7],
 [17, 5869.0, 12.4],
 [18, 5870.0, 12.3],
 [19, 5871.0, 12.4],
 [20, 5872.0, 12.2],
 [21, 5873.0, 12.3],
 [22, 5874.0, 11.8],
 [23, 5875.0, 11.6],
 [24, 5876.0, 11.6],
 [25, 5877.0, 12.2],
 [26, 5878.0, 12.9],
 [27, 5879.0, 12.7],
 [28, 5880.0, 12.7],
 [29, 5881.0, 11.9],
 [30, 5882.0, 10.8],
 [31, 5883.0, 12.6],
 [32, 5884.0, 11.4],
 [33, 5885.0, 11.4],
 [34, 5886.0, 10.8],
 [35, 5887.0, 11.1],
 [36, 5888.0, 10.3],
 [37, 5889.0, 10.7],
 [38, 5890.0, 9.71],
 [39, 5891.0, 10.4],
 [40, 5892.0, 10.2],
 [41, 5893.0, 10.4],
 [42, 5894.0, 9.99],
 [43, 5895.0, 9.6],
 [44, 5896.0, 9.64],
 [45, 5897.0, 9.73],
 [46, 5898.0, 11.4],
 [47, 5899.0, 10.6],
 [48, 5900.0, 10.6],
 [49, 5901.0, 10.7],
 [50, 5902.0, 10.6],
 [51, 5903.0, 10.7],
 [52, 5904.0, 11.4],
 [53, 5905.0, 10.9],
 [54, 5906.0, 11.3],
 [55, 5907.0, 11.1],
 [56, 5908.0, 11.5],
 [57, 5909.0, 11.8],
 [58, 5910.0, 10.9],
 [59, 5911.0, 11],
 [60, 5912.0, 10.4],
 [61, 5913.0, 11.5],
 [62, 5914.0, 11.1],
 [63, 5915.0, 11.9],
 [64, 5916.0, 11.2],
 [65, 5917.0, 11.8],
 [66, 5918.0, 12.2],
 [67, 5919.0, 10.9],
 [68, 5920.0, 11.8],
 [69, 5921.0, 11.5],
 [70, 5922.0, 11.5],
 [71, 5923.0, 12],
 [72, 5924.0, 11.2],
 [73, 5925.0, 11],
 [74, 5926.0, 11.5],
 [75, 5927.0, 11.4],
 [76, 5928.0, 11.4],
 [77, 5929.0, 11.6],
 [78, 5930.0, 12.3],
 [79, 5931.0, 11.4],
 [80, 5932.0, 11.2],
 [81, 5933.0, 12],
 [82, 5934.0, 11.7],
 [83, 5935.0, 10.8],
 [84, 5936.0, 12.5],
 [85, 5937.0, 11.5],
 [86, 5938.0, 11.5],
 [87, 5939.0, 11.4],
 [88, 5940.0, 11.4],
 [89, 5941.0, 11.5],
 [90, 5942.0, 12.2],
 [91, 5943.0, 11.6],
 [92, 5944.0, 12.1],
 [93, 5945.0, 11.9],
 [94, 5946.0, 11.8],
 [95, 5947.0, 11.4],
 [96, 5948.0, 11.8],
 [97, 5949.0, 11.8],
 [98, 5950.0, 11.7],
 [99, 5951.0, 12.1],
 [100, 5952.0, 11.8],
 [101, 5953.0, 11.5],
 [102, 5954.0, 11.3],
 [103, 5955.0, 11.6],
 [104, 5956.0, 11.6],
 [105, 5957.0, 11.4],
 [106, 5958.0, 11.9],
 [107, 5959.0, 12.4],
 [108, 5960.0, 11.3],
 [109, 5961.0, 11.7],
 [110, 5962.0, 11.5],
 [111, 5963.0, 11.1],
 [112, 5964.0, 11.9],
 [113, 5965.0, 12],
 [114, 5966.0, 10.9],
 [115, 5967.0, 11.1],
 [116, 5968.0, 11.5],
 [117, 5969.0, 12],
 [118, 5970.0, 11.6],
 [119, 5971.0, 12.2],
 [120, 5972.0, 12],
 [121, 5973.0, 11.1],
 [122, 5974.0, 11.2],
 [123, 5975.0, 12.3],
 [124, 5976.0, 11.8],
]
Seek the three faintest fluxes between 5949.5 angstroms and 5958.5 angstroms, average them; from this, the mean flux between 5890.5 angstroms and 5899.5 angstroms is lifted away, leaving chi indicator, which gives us 1.2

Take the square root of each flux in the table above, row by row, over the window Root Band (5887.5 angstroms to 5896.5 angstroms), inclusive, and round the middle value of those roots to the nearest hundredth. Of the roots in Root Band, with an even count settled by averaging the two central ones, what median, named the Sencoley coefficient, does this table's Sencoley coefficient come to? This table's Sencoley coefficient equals 3.19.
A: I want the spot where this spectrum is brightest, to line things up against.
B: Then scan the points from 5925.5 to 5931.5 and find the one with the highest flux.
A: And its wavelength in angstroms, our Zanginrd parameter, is 5930.0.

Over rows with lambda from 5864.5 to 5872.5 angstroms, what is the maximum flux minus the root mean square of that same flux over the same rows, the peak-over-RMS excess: 0.48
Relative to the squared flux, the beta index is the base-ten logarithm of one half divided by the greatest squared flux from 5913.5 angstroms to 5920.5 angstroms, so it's -2.47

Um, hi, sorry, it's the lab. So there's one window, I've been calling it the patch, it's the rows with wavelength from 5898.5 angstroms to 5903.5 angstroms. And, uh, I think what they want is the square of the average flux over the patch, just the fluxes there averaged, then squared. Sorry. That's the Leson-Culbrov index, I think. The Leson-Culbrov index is 113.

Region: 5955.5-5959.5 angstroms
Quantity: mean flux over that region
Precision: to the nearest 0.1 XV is 11.8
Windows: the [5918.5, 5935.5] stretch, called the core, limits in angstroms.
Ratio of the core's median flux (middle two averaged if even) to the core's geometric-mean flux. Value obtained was 1.00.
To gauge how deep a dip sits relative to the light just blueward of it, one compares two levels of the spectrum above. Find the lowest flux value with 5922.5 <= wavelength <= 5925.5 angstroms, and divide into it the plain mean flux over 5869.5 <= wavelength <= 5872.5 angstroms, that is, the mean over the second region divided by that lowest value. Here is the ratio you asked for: 1.12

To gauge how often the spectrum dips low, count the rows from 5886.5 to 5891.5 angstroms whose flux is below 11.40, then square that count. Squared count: 25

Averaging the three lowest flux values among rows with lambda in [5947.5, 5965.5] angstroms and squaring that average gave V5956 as 126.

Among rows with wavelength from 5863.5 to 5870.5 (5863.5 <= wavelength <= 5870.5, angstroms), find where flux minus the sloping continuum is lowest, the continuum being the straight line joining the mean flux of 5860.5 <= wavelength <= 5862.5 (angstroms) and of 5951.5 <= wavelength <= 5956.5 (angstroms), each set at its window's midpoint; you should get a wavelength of 5865.0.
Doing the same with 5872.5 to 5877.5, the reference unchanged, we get 5875.0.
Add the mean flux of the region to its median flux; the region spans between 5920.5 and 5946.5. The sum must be 23.1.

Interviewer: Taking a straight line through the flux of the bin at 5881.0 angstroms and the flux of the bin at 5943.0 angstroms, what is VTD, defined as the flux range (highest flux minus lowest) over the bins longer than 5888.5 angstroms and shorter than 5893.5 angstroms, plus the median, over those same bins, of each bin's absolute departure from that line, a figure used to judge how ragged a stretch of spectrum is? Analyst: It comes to 2.4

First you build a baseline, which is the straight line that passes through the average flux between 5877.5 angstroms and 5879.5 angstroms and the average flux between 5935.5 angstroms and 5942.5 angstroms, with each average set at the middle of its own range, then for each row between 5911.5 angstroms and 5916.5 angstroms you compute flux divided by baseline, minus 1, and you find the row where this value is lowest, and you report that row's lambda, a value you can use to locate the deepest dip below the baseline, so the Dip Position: 5912.0 angstroms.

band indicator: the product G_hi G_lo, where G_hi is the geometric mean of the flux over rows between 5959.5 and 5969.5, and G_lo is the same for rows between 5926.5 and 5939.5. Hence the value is 133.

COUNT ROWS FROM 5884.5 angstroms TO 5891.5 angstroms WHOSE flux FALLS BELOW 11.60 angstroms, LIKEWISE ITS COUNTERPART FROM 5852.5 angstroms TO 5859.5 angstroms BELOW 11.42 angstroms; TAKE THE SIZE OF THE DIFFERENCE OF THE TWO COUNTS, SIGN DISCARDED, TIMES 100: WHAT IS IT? 200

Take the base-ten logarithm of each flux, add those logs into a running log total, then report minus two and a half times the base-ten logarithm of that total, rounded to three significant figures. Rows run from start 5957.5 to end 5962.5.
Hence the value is -1.82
